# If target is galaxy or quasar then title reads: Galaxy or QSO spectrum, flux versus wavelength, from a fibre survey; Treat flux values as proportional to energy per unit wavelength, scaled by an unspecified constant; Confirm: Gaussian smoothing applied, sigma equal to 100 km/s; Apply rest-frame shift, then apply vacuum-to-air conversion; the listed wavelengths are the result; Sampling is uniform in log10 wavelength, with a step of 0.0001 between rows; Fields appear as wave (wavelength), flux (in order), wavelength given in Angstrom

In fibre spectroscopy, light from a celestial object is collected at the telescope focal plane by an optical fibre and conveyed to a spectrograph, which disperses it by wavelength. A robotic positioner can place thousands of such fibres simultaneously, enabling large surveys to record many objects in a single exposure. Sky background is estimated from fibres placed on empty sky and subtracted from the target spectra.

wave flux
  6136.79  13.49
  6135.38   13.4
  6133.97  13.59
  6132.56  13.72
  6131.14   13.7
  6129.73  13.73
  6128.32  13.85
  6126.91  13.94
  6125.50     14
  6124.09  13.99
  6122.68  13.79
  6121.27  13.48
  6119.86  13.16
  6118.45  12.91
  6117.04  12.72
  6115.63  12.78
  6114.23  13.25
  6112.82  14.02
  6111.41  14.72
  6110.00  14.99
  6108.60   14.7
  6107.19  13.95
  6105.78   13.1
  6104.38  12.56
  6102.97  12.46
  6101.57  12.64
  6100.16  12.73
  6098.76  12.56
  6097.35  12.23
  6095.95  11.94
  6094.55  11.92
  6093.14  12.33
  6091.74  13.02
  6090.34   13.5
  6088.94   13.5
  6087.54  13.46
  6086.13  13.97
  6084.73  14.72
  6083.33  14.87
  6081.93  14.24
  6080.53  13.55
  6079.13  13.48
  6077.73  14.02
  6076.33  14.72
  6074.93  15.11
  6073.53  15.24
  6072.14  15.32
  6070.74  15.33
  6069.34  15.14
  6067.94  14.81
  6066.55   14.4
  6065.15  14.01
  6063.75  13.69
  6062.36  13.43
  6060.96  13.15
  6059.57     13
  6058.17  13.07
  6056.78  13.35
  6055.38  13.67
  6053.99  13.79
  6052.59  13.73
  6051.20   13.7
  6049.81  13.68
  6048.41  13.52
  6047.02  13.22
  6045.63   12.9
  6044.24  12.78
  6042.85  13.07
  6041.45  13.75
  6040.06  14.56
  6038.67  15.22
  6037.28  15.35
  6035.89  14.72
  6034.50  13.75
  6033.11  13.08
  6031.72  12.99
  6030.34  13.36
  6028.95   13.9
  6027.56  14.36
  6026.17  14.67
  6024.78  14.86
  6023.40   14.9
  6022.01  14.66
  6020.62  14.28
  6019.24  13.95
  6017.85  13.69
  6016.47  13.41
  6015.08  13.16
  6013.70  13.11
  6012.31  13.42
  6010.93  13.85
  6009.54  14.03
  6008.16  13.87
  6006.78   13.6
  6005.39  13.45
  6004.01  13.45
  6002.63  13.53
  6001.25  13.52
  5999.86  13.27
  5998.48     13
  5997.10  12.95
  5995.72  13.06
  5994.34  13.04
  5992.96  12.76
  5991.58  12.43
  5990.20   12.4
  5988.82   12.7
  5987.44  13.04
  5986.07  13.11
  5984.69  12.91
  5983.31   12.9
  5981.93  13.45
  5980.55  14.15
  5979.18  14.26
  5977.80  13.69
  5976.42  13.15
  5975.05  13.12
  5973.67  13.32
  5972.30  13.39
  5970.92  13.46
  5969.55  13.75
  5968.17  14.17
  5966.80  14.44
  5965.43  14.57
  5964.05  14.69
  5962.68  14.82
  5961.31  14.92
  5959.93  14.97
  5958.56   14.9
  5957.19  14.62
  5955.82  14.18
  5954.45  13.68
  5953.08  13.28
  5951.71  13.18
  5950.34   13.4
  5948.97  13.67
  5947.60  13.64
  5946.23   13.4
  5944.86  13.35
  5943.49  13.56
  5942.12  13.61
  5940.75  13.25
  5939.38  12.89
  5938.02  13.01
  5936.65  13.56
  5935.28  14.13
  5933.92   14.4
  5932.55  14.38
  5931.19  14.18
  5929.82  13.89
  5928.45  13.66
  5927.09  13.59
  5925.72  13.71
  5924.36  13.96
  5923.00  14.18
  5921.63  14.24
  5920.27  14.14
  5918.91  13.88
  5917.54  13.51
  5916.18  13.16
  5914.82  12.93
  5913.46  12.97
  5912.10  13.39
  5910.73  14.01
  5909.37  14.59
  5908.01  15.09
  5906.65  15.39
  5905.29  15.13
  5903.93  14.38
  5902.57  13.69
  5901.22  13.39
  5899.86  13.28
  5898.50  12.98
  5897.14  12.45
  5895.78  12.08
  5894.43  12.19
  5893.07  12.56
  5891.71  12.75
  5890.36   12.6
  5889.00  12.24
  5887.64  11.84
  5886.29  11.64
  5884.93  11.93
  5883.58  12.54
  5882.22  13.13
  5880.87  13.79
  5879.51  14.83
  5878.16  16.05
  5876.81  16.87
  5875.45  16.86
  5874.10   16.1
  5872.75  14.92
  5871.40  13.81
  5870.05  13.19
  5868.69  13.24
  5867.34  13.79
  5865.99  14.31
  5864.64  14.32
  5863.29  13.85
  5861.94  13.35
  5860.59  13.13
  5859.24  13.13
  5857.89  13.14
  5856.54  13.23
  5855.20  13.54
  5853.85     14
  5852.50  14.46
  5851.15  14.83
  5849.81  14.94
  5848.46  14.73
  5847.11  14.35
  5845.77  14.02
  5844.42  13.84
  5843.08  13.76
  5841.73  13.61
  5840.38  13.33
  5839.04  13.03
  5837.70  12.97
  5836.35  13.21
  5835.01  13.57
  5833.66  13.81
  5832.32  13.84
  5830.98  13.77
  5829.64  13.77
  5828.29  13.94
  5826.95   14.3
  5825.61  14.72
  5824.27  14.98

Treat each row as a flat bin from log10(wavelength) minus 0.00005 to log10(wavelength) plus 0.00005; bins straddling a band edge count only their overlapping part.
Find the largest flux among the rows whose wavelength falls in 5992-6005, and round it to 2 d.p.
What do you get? 13.53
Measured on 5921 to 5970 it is 14.97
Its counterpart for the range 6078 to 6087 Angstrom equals 14.87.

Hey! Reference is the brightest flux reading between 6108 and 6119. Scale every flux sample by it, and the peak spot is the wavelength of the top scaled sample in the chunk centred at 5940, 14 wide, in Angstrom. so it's 5933.92 Angstrom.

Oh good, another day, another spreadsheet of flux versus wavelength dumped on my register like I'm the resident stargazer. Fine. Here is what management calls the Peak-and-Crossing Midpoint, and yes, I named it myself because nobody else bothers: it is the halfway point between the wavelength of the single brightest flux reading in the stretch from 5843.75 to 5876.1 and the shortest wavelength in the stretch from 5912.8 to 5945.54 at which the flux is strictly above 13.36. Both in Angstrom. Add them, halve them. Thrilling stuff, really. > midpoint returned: 5896.5 Angstrom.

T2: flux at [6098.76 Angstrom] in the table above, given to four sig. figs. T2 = 12.56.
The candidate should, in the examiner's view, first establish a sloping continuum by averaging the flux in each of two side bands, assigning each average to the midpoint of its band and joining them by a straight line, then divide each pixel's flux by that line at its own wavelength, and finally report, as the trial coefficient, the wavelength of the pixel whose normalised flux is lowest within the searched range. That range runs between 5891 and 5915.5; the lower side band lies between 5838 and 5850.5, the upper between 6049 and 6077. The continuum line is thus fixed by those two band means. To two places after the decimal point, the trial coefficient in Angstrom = 5895.78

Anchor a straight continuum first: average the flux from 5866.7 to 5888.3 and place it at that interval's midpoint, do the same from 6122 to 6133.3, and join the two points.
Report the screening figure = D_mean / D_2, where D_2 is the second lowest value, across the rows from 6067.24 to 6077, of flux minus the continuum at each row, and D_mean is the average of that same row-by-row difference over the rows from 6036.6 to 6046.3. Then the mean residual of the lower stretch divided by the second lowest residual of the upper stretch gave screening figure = 0.0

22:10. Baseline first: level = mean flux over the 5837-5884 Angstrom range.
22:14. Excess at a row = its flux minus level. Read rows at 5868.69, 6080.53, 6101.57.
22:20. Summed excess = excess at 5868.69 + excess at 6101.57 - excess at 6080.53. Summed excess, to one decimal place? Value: -1.8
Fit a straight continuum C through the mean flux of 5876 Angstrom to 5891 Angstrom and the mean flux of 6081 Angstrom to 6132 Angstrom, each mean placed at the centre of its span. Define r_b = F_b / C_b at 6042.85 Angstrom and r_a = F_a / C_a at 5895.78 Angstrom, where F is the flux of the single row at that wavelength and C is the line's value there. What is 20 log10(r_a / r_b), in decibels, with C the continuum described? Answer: -0.7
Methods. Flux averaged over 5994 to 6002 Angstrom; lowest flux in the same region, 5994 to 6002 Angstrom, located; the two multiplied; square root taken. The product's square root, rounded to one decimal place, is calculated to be 13.0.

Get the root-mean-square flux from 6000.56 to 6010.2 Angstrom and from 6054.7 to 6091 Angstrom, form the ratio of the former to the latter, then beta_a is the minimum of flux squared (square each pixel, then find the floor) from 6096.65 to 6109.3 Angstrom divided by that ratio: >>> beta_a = 155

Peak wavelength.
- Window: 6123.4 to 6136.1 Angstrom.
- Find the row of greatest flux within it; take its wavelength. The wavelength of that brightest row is 6125.50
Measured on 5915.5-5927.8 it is 5921.63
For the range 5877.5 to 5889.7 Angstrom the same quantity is 5878.16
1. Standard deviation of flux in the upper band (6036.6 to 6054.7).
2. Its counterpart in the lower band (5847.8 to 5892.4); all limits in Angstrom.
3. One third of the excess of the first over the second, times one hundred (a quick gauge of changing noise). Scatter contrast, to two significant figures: -18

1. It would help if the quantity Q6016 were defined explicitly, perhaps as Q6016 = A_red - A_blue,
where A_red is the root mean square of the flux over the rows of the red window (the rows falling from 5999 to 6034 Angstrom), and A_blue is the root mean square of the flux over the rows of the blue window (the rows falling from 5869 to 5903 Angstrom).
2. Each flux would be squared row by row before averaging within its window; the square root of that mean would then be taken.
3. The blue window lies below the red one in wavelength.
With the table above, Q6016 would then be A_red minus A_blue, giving 0.19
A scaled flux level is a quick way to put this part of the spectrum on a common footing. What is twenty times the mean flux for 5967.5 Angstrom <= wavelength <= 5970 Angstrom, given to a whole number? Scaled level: 279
